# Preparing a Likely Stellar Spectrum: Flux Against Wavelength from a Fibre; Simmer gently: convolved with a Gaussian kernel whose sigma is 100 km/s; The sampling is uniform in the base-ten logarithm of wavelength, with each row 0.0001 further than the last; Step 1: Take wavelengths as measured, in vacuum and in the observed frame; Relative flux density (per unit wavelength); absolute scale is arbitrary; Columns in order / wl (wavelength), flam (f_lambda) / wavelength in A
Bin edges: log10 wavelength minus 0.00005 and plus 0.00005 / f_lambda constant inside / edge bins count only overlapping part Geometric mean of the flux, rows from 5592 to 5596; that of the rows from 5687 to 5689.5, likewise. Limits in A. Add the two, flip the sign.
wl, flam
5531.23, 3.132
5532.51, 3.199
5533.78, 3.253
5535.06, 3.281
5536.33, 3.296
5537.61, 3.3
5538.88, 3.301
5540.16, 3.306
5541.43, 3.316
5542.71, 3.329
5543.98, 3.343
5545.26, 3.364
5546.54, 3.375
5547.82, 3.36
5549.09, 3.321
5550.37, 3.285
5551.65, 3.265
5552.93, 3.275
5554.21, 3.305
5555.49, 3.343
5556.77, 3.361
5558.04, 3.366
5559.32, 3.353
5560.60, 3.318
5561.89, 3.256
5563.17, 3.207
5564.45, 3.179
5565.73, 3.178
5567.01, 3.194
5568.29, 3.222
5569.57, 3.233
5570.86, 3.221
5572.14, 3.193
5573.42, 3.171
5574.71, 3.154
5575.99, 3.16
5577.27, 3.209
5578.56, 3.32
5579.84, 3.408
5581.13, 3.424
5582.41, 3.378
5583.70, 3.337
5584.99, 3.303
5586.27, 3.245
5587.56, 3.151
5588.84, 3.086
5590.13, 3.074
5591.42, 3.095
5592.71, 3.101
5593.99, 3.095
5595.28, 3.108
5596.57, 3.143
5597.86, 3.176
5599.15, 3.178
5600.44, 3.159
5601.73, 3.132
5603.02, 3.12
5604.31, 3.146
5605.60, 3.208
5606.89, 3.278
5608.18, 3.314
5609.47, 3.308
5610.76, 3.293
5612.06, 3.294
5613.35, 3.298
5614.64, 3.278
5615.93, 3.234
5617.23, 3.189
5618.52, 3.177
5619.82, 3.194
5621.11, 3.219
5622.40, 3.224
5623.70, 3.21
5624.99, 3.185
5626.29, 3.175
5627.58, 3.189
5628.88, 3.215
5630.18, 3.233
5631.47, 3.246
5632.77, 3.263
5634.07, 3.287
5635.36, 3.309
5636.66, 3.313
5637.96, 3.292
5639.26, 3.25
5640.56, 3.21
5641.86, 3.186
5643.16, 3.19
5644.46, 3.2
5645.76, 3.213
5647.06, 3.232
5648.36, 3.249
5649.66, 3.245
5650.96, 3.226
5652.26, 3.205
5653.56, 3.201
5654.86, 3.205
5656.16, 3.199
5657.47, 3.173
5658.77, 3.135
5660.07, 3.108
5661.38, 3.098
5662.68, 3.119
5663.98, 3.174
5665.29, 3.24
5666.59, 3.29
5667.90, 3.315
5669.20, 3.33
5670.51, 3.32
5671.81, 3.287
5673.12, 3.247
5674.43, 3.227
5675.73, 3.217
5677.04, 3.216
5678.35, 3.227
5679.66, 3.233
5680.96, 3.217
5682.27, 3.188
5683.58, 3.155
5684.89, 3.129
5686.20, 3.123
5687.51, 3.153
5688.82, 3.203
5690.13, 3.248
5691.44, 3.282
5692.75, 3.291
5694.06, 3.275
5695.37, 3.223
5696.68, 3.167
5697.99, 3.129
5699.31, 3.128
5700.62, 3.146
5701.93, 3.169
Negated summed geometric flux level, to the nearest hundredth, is -6.28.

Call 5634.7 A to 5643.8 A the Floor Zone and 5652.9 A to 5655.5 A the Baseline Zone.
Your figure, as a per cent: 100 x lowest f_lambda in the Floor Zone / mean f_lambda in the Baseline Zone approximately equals 99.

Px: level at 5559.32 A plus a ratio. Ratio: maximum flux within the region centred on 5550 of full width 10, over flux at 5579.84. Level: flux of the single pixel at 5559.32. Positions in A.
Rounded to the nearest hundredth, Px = 4.34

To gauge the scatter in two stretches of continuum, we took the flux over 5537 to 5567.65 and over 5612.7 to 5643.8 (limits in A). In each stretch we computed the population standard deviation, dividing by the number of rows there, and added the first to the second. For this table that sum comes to 0.103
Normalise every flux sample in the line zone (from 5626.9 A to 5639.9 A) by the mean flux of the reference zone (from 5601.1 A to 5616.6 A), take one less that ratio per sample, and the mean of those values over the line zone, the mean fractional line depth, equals -0.005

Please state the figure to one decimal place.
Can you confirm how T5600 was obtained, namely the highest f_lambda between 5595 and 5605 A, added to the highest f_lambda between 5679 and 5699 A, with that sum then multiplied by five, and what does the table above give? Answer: 32.3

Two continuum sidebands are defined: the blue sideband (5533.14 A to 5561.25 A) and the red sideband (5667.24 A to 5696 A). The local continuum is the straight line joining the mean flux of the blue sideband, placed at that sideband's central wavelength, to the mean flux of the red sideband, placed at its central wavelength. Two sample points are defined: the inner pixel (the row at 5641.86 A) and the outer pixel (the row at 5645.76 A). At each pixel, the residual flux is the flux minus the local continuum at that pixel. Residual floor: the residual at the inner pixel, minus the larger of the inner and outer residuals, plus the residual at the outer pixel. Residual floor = -0.072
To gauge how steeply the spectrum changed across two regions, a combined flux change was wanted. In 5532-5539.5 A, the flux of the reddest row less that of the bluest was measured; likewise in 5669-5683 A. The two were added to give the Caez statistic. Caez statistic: -0.04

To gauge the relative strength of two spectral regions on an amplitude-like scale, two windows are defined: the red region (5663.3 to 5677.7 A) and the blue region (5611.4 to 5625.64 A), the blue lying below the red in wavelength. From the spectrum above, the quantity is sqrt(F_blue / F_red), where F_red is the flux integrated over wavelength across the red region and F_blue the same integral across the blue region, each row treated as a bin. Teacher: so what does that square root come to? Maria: 0.99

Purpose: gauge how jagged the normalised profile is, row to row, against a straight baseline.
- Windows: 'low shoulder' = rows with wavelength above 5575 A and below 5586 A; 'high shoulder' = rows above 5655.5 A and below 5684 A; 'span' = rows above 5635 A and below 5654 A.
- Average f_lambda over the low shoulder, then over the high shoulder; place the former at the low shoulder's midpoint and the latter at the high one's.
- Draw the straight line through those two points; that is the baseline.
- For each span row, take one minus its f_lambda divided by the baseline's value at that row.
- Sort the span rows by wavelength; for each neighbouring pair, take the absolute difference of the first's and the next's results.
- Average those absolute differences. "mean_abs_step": 0.0053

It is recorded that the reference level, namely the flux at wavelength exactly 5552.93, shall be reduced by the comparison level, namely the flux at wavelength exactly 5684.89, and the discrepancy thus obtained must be 0.15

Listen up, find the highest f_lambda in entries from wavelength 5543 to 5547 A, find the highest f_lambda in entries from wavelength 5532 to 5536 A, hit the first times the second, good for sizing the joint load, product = 11.1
